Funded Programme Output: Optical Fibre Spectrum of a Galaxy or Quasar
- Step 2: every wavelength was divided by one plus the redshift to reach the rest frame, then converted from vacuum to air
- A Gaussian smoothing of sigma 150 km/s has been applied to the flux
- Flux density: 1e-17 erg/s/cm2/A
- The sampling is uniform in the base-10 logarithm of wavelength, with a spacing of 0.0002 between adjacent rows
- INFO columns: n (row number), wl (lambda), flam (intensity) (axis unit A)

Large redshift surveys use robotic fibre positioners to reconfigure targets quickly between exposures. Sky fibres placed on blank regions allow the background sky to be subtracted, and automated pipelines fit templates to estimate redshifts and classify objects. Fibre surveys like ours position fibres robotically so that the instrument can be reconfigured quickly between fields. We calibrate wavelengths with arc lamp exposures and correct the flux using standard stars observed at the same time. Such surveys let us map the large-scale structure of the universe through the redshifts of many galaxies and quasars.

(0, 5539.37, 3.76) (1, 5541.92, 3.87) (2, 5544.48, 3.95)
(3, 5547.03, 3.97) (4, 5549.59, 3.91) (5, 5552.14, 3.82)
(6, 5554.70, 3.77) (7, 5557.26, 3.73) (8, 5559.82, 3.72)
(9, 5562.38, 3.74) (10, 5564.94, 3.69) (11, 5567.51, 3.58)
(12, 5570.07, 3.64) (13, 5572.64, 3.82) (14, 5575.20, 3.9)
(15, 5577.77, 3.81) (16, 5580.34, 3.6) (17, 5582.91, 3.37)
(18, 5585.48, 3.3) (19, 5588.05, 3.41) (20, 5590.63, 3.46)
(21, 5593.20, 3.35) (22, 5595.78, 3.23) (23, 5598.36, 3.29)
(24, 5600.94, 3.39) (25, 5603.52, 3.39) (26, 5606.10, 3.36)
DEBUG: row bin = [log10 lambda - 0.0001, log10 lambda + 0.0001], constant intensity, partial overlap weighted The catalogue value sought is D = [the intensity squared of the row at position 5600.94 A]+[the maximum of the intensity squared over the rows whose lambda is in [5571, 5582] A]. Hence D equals 26.7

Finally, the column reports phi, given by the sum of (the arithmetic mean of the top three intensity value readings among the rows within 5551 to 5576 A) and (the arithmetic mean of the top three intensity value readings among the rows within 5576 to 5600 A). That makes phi 7.47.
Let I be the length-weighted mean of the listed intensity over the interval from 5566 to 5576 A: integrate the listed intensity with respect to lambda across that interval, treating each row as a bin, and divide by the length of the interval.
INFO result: 3.7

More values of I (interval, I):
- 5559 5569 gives 3.7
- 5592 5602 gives 3.3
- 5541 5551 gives 3.9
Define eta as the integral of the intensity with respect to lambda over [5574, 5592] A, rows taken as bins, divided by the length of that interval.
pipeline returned 3.55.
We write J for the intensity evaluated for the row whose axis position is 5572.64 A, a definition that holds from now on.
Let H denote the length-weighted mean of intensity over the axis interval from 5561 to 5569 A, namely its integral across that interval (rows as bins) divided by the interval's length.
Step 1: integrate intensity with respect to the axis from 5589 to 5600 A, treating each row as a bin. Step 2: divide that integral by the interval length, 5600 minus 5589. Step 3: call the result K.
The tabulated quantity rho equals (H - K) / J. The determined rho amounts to 0.09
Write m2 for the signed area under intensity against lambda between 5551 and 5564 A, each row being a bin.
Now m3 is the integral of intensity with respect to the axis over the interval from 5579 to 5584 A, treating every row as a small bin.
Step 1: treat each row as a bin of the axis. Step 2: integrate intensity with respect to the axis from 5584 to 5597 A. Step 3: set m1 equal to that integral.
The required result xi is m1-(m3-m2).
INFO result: 75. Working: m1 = 44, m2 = 49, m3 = 17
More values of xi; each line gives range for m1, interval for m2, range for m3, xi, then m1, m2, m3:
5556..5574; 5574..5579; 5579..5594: 35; 67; 19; 51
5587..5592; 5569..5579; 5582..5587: 38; 17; 38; 17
